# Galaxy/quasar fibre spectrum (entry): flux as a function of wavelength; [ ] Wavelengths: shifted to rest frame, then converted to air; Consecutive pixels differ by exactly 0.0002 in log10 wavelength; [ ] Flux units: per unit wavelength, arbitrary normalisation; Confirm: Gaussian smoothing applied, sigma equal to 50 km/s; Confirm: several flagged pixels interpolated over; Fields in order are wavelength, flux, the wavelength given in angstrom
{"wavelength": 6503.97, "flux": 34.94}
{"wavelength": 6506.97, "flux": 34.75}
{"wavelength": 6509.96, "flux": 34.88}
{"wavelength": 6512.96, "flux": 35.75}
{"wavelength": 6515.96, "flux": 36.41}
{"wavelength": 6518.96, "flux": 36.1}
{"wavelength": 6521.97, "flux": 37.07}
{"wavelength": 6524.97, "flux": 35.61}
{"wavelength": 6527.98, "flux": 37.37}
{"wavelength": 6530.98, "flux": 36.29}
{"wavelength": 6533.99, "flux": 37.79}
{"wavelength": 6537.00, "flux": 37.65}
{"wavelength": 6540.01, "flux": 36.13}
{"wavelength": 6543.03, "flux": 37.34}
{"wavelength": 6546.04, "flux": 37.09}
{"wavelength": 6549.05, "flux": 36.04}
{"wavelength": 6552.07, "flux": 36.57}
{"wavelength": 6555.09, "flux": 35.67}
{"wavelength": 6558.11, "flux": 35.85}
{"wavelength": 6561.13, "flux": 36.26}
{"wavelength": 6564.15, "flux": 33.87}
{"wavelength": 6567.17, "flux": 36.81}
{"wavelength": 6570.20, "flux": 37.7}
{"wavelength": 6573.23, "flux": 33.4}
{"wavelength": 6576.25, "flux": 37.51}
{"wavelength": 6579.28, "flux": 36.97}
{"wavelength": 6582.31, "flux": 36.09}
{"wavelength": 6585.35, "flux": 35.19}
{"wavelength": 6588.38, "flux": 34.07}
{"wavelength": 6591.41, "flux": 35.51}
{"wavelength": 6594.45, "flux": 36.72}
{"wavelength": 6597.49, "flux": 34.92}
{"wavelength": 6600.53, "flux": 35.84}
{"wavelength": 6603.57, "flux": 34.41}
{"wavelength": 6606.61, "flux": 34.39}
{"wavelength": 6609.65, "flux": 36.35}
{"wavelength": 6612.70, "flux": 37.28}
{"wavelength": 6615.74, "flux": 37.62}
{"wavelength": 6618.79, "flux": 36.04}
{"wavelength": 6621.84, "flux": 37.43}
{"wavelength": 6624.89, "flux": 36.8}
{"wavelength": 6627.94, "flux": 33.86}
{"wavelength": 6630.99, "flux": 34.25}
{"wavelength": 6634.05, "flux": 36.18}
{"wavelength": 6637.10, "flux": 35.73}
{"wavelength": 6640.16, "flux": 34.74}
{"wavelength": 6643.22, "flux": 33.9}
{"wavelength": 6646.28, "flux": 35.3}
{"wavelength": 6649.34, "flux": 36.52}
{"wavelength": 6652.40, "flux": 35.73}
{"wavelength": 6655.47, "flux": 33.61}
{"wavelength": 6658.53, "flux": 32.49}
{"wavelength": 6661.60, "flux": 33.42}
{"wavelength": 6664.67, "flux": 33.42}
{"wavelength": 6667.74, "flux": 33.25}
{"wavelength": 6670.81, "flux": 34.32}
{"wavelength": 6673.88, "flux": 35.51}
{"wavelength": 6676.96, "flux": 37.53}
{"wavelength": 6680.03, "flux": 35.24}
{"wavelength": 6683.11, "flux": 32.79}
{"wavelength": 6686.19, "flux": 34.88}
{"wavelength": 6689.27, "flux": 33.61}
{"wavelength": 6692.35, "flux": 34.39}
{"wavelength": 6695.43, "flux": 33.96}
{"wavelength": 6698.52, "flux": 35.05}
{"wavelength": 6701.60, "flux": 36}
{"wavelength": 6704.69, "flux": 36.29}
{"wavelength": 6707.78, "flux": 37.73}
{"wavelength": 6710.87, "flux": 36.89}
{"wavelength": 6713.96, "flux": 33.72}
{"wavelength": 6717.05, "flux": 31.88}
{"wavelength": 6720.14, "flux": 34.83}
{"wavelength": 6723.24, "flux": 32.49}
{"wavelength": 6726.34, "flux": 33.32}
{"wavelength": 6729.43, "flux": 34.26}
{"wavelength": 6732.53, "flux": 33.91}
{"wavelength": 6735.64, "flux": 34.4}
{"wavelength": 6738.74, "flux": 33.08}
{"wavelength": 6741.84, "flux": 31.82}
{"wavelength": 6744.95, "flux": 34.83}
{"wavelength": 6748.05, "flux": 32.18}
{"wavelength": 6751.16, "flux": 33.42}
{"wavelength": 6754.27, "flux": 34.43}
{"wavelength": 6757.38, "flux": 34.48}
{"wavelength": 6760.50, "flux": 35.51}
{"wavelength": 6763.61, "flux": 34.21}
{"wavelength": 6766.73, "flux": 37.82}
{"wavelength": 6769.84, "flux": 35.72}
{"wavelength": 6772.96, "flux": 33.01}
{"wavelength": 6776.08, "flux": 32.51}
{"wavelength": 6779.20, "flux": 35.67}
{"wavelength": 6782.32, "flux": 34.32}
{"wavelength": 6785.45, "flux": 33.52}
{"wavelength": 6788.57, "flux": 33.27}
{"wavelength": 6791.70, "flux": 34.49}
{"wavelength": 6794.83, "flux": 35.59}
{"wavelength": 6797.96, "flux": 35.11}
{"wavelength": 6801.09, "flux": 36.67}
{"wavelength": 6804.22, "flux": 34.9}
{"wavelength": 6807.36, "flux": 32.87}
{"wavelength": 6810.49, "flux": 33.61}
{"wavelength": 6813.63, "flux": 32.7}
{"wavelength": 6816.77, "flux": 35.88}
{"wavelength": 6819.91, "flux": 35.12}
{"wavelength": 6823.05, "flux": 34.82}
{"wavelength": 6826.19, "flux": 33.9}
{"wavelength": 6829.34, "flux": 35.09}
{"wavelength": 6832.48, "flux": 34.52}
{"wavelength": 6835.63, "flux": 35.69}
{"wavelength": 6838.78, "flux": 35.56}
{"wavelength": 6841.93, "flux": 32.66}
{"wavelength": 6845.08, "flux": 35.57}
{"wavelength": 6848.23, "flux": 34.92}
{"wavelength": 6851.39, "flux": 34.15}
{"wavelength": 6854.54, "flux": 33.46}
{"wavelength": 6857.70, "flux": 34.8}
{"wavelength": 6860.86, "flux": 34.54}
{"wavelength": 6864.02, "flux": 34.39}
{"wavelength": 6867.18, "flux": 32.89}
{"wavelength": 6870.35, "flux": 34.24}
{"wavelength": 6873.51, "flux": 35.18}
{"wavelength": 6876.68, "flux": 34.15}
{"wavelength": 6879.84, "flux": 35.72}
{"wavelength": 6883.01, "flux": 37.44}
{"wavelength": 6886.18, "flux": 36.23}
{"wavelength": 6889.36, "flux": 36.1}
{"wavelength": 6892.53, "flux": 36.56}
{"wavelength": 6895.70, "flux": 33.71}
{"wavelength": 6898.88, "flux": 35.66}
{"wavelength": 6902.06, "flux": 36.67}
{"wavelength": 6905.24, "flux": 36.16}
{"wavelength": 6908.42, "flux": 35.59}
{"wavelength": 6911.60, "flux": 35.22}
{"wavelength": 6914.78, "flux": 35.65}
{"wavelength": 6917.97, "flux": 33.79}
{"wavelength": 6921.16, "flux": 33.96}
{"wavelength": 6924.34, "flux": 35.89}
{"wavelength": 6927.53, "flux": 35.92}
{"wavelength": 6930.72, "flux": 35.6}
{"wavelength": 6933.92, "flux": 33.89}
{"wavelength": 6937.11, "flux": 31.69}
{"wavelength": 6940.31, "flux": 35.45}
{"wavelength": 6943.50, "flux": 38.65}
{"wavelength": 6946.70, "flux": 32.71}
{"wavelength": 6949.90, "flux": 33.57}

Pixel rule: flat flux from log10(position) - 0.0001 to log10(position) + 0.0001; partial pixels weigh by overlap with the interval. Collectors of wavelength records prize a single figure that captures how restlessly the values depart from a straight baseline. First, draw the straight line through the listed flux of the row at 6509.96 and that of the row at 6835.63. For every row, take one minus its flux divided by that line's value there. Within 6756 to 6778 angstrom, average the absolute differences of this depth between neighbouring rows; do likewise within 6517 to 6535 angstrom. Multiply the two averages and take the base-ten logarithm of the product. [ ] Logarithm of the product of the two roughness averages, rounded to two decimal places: -2.69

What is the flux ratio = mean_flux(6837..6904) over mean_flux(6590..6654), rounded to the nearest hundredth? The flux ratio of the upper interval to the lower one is 0.98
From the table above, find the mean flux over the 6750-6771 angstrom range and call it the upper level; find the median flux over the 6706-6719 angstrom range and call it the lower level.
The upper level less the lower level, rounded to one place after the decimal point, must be -0.2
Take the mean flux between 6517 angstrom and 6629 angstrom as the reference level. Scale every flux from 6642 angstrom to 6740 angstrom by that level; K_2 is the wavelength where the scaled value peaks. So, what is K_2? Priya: 6707.78 angstrom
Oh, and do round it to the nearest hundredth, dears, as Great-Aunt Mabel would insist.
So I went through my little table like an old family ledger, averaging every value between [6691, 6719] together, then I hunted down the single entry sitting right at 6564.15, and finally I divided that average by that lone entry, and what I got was 1.04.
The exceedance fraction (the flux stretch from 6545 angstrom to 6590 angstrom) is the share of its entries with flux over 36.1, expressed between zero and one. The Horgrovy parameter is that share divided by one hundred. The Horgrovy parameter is 0.0047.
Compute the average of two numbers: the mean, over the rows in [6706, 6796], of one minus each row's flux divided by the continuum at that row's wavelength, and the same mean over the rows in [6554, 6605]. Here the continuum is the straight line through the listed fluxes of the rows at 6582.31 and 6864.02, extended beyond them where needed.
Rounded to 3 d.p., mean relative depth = 0.017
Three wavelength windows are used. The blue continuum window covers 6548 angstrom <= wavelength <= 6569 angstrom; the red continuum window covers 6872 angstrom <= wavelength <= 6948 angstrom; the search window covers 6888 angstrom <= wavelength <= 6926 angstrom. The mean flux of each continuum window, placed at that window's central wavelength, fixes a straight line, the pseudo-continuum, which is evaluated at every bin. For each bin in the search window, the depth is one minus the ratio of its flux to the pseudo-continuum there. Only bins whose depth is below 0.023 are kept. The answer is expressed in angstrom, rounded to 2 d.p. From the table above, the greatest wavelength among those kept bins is 6924.34 angstrom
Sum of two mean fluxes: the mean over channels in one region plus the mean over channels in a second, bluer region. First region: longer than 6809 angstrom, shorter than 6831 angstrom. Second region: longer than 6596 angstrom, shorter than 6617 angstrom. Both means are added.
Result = 70.3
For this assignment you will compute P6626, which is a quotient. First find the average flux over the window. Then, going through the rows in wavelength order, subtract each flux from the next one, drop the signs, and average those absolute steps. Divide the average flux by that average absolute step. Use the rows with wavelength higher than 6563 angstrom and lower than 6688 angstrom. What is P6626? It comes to 25.3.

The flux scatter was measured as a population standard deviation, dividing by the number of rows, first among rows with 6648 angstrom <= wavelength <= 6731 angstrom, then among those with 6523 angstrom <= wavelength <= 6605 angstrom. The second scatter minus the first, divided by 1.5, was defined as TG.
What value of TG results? -0.2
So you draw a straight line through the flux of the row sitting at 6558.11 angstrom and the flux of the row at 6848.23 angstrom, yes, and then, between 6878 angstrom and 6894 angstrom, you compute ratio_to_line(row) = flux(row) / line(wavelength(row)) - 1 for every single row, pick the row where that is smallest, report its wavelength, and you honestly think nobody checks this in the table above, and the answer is 6879.84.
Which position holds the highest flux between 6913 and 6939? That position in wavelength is 6927.53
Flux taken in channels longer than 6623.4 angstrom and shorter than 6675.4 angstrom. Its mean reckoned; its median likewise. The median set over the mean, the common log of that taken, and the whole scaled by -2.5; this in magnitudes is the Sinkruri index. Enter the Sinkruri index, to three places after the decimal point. 0.010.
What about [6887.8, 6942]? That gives -0.014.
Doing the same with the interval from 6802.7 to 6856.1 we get -0.012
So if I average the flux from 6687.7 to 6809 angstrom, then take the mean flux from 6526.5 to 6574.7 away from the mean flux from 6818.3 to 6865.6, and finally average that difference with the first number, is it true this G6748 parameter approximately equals 16.3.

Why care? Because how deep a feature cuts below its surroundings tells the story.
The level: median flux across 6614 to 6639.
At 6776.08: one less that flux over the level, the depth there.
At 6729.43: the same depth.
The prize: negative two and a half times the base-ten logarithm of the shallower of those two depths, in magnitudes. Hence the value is 3.2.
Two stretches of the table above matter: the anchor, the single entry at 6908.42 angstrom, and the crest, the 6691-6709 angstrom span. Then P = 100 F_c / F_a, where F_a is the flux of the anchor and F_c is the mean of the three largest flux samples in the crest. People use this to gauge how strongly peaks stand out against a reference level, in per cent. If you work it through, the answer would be 103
